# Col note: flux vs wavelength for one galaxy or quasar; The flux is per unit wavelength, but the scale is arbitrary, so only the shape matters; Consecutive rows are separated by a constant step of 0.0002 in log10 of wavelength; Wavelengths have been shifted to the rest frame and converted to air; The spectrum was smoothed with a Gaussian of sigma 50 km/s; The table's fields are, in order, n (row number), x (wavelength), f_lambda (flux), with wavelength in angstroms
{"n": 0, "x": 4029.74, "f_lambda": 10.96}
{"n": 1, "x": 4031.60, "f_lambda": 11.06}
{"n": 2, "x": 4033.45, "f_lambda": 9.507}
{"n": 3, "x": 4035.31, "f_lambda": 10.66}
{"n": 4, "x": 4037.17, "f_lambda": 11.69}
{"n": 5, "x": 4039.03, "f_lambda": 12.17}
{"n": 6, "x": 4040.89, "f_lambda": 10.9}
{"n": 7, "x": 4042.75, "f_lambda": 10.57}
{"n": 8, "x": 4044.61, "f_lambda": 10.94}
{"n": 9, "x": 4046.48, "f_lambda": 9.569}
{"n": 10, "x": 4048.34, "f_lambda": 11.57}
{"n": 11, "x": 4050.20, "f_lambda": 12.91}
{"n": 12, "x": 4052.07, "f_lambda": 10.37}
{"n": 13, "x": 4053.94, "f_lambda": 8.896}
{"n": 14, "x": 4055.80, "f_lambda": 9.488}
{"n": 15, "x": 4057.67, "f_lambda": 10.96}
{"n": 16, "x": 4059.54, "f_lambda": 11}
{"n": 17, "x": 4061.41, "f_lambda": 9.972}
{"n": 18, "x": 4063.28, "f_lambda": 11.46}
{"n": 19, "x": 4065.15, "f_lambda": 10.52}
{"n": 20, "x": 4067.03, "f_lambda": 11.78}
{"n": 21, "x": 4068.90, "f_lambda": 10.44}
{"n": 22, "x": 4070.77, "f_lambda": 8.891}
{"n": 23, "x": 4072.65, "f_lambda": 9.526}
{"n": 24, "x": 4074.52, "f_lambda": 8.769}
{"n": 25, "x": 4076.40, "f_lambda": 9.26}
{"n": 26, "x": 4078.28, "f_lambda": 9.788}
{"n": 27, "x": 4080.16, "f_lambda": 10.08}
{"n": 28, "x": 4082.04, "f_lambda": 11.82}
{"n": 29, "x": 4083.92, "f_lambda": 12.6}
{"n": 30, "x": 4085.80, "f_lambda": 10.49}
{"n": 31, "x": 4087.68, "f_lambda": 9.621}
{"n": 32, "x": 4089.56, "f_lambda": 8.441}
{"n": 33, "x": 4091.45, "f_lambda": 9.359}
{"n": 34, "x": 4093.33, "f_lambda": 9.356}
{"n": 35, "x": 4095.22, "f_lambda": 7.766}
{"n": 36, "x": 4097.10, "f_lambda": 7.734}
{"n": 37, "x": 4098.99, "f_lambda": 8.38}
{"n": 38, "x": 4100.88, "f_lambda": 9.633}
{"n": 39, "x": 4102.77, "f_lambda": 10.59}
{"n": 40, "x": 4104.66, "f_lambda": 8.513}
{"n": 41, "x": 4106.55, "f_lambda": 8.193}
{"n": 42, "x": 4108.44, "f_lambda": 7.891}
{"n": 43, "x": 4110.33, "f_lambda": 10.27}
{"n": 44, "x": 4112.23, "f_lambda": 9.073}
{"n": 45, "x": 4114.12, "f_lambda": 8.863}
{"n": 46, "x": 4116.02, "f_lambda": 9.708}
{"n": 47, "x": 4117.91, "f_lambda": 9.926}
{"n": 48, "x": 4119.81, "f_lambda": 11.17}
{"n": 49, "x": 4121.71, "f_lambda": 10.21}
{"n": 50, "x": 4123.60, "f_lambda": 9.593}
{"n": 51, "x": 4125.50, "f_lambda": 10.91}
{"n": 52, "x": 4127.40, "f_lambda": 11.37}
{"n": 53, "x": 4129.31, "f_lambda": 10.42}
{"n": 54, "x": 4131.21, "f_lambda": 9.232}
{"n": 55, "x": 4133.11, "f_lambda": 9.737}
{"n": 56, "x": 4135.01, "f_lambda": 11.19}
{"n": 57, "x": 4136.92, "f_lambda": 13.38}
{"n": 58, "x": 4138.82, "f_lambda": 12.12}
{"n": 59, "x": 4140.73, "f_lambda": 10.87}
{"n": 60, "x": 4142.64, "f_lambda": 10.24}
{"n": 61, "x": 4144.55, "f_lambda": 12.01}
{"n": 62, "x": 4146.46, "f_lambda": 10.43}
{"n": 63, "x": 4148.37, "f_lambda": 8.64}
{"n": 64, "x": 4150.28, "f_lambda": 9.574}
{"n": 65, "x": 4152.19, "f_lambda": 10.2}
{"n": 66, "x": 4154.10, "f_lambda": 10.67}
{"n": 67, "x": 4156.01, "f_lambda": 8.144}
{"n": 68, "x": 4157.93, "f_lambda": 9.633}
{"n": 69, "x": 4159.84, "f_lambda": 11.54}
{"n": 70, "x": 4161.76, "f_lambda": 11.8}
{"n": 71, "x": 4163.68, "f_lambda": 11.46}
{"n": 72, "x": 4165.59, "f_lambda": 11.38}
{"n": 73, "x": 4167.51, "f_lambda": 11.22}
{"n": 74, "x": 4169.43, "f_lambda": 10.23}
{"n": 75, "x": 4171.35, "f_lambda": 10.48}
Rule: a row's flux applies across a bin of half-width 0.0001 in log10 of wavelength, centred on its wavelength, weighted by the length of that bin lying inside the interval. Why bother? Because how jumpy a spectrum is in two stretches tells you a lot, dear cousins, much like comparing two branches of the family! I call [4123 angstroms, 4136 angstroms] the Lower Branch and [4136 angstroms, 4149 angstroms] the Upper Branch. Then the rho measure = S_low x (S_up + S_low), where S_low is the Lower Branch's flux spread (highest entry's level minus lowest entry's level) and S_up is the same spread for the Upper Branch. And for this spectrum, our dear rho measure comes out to 14.7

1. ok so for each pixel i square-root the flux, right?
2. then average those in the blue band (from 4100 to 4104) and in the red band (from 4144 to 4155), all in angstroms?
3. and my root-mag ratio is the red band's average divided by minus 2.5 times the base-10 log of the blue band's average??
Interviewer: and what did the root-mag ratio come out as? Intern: -2.55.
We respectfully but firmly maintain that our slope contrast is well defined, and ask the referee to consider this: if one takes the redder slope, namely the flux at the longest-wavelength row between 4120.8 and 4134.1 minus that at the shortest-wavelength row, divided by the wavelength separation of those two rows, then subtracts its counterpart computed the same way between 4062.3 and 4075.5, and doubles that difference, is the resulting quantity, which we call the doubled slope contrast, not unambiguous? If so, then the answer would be 0.40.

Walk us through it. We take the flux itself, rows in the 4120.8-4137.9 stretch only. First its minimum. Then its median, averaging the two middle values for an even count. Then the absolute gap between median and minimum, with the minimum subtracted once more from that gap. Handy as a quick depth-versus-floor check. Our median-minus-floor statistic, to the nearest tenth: -8.0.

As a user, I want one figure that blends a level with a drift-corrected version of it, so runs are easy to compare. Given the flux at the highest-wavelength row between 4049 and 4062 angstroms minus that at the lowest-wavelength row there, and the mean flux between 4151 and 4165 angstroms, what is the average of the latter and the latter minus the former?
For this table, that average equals 12.0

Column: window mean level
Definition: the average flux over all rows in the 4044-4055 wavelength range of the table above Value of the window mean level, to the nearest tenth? 10.7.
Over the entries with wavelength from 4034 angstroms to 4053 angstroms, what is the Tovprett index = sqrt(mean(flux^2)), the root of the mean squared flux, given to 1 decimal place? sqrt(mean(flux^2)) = 11.2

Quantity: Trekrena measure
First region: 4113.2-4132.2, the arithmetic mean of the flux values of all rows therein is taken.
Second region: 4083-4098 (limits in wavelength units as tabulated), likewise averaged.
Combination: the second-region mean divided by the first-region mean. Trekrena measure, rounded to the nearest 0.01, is 0.93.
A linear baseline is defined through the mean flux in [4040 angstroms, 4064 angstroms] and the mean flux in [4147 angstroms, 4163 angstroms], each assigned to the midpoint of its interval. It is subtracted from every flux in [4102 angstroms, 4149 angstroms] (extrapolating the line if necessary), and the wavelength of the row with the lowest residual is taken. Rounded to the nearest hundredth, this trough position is 4108.44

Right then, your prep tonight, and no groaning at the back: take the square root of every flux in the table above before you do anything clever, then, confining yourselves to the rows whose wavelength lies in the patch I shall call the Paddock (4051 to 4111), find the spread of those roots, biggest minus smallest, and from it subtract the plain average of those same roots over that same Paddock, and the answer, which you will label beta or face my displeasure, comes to -2.35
